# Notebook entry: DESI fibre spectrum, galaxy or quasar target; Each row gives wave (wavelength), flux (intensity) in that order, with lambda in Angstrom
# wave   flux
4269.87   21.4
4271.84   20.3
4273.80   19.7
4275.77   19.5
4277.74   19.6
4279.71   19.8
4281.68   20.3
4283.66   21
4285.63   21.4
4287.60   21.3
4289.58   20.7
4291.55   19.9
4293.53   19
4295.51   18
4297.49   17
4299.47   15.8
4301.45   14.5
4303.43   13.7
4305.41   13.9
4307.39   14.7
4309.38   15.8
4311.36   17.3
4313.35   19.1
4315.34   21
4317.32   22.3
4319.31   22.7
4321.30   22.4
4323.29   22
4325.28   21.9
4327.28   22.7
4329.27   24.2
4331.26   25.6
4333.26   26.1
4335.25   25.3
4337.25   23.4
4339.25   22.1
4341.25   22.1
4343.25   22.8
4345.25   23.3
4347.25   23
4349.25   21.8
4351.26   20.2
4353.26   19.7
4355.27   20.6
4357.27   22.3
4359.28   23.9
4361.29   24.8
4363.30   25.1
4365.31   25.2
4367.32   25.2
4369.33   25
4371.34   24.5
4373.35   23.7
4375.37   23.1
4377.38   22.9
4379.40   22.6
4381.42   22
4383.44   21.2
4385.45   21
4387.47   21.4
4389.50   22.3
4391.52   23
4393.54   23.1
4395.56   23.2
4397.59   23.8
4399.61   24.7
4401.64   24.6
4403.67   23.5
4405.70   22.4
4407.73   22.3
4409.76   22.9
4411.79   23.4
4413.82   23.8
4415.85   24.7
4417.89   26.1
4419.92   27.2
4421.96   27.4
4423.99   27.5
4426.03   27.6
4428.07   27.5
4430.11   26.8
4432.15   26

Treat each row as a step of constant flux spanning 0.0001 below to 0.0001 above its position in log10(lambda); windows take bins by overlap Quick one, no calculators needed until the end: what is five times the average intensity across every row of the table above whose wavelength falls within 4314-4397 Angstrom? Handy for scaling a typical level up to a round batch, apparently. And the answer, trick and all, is 115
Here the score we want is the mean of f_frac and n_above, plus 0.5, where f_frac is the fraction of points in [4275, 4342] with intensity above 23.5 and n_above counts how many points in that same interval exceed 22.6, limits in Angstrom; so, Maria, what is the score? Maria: 4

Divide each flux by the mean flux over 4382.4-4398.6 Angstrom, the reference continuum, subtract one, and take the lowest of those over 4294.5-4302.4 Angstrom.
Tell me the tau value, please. -0.35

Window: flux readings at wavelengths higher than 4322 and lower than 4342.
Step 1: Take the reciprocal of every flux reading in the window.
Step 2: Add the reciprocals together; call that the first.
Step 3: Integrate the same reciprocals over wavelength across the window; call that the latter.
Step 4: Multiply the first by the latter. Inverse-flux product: 0.36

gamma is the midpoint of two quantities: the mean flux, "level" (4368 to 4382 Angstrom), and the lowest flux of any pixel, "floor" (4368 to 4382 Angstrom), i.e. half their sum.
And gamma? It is 22.7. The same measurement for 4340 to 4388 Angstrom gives 21.3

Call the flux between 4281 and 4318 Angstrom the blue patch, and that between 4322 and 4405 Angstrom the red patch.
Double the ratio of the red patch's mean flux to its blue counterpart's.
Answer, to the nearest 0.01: 2.54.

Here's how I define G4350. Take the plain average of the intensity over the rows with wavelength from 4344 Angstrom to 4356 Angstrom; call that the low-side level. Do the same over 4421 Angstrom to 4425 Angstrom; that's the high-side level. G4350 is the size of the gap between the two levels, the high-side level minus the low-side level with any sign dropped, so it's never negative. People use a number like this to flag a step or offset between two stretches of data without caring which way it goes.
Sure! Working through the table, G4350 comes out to 6.0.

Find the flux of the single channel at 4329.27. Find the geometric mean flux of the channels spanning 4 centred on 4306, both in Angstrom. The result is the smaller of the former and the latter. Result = 14.3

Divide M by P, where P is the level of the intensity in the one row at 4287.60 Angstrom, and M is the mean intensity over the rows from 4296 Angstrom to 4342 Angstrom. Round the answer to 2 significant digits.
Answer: 0.95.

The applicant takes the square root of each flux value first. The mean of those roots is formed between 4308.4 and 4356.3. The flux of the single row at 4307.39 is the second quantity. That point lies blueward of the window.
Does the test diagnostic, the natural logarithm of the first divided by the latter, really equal -1.14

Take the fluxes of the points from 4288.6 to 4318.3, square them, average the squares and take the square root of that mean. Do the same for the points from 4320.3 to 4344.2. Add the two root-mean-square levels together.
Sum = 41.1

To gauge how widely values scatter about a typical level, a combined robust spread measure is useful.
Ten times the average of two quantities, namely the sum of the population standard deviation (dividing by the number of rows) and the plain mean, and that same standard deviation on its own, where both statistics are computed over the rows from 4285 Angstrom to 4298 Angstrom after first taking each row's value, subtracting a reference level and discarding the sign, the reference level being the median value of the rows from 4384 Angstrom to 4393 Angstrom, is 27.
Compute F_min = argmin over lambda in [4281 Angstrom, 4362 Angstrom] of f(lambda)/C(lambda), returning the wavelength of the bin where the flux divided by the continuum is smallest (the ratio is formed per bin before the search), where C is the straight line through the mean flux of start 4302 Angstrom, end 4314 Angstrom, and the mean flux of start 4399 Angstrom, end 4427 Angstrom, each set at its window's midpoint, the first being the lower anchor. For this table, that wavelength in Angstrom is 4303.43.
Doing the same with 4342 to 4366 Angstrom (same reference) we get 4353.26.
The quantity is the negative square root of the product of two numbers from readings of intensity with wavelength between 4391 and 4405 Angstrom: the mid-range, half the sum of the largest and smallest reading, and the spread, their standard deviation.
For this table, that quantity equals -4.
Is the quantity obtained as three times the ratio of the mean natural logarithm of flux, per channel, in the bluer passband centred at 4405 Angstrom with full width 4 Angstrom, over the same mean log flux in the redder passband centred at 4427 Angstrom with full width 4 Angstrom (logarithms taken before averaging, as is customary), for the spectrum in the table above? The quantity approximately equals 2.83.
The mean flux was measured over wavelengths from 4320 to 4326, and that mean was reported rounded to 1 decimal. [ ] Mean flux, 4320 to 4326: 22.1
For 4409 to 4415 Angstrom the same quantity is 23.4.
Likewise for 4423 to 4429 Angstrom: 27.5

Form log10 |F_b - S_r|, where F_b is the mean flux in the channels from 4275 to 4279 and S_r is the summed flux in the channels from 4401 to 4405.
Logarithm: 1.46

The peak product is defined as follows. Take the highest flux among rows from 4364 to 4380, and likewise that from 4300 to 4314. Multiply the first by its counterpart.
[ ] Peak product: 481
